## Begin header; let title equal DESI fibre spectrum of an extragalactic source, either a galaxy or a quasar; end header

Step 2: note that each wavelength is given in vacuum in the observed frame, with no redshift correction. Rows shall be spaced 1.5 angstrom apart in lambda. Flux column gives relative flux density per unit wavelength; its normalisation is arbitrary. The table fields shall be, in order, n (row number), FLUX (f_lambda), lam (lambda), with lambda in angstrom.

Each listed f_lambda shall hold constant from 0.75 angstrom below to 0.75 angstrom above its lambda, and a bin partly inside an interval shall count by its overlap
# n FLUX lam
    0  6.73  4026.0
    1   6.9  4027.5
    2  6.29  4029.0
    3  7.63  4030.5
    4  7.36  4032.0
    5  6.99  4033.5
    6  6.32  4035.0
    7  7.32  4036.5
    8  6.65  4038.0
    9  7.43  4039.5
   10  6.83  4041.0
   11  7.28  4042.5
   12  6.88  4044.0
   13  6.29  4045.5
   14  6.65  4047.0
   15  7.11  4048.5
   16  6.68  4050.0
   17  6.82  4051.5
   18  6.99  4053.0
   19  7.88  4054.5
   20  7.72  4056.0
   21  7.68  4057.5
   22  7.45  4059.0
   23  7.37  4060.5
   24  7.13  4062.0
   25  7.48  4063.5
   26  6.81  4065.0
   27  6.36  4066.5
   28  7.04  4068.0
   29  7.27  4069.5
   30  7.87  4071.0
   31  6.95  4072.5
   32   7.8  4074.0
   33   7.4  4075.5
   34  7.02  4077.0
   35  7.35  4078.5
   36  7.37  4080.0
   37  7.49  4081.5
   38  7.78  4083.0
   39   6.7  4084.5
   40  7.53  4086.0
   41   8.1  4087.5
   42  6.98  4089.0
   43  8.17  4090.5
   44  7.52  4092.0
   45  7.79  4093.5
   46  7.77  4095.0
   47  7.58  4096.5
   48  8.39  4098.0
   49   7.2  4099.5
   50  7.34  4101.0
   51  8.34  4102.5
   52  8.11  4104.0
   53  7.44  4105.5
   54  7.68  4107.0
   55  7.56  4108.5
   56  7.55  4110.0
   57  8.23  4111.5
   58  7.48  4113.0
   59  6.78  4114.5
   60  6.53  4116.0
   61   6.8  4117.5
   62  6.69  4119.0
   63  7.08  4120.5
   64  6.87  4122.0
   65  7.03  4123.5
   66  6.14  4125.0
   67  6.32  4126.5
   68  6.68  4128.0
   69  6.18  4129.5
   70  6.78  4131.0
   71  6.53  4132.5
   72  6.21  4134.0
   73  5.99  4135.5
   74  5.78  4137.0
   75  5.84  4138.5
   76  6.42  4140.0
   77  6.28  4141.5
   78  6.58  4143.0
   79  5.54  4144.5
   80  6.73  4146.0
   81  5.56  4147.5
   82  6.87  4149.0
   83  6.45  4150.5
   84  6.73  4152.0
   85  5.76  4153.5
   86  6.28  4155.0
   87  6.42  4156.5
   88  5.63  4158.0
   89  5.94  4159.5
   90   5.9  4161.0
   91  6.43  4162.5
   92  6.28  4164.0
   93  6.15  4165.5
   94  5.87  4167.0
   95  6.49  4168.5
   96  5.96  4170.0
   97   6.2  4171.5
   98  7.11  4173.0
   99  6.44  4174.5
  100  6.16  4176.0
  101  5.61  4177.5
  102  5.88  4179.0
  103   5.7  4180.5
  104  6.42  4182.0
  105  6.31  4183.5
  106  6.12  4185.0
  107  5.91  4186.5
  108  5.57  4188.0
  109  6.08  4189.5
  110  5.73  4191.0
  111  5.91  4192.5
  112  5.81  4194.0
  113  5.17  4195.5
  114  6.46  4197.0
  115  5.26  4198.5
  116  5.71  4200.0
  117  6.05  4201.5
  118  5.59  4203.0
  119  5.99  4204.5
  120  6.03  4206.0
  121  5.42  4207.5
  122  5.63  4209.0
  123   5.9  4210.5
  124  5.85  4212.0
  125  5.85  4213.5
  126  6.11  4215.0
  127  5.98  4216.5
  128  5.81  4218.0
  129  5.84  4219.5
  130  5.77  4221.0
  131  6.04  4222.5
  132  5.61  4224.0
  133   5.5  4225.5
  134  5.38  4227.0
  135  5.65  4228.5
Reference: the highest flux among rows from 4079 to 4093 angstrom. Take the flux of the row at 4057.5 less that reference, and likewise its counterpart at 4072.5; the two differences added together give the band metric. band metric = -1.7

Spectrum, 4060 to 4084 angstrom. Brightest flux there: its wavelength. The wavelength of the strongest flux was 4071.0 angstrom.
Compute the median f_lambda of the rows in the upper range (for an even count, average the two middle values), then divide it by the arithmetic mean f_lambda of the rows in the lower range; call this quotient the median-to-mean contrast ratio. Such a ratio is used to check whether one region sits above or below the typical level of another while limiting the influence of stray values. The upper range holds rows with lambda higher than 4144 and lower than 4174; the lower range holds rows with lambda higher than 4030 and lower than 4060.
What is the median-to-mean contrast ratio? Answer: 0.88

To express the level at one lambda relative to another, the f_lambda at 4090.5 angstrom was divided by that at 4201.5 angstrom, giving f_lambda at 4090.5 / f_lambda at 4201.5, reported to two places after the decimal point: 1.35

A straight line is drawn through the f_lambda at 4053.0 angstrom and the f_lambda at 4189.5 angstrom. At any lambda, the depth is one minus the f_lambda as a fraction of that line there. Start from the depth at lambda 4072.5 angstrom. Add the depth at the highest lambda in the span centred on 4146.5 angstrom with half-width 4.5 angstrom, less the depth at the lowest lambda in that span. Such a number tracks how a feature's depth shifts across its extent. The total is 0.00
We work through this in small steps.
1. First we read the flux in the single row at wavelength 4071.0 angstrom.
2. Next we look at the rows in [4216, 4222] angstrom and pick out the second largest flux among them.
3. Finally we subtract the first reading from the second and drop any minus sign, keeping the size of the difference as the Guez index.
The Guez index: 2.0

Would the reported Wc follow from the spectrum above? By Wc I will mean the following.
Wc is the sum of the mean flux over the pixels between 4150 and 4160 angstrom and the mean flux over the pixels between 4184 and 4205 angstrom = 12.0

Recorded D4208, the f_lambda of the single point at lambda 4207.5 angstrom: 5.42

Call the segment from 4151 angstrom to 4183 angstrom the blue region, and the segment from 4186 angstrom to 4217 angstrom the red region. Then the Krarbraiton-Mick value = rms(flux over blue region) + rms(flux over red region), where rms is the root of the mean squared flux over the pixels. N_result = 12.0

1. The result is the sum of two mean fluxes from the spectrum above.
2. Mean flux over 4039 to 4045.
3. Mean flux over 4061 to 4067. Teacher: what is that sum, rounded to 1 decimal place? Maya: 14.0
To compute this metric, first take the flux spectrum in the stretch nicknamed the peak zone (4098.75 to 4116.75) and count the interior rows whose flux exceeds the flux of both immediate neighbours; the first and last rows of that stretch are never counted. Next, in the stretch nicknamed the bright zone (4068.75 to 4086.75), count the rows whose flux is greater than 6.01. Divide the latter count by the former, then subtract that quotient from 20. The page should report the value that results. 16.0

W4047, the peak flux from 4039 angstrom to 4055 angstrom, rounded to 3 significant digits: 7.88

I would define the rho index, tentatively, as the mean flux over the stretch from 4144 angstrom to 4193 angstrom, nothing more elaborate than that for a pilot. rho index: 6.1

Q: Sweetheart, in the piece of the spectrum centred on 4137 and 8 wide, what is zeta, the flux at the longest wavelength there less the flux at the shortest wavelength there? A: 0.2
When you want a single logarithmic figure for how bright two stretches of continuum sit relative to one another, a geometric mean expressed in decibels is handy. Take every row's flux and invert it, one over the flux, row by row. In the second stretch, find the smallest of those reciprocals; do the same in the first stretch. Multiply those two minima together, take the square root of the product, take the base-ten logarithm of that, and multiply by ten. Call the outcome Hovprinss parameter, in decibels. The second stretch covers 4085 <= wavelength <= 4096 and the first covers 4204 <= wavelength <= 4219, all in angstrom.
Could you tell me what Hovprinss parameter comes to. -8.5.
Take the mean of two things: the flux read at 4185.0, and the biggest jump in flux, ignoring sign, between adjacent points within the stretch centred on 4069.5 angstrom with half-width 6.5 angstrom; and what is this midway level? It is 3.52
